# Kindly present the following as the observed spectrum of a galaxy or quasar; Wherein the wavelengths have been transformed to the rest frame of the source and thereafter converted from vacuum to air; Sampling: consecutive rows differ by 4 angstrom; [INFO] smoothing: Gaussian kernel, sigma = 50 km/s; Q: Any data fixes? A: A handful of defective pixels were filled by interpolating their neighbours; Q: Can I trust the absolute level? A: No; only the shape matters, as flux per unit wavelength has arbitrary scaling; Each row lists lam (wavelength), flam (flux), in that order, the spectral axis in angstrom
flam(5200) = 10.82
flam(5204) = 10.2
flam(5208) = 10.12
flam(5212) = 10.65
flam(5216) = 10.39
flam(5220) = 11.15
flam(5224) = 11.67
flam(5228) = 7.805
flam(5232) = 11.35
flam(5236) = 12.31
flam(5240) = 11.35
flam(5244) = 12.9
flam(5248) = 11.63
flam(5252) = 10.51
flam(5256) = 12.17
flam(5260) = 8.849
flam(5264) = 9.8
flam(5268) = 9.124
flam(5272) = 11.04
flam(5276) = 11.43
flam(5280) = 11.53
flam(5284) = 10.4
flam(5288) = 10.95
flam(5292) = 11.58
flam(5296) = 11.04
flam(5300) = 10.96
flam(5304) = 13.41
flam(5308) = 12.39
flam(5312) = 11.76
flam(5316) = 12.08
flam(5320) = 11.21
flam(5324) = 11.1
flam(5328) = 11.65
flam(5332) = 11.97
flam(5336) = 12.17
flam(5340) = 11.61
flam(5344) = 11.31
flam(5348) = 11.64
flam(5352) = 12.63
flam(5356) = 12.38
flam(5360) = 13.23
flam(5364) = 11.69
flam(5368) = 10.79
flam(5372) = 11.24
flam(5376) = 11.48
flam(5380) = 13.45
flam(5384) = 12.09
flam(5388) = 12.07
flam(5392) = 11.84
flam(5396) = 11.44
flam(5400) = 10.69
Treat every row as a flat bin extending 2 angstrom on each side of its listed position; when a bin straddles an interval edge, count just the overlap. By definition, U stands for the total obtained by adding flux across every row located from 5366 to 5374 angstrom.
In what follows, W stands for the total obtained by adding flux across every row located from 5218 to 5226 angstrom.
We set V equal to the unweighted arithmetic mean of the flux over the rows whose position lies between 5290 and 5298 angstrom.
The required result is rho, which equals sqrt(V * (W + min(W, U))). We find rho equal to 22.5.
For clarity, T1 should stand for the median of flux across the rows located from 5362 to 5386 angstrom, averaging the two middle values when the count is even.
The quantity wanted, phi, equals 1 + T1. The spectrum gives 12.6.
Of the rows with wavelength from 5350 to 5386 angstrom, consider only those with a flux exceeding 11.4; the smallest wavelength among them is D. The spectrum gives 5352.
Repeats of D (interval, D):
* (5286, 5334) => 5292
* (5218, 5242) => 5224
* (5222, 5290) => 5224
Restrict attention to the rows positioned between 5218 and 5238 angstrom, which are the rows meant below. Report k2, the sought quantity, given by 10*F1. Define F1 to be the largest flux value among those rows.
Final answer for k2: 123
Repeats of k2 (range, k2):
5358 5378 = 132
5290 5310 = 134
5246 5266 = 122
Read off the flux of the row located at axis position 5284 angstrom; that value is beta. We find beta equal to 10.4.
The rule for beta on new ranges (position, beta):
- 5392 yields 11.84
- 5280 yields 11.53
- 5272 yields 11.04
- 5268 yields 9.124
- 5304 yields 13.41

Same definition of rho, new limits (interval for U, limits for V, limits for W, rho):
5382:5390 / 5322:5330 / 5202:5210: 21.5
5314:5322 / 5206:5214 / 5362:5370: 21.6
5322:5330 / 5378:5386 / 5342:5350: 24.2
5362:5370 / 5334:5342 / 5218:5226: 23.2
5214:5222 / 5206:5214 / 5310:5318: 21.7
